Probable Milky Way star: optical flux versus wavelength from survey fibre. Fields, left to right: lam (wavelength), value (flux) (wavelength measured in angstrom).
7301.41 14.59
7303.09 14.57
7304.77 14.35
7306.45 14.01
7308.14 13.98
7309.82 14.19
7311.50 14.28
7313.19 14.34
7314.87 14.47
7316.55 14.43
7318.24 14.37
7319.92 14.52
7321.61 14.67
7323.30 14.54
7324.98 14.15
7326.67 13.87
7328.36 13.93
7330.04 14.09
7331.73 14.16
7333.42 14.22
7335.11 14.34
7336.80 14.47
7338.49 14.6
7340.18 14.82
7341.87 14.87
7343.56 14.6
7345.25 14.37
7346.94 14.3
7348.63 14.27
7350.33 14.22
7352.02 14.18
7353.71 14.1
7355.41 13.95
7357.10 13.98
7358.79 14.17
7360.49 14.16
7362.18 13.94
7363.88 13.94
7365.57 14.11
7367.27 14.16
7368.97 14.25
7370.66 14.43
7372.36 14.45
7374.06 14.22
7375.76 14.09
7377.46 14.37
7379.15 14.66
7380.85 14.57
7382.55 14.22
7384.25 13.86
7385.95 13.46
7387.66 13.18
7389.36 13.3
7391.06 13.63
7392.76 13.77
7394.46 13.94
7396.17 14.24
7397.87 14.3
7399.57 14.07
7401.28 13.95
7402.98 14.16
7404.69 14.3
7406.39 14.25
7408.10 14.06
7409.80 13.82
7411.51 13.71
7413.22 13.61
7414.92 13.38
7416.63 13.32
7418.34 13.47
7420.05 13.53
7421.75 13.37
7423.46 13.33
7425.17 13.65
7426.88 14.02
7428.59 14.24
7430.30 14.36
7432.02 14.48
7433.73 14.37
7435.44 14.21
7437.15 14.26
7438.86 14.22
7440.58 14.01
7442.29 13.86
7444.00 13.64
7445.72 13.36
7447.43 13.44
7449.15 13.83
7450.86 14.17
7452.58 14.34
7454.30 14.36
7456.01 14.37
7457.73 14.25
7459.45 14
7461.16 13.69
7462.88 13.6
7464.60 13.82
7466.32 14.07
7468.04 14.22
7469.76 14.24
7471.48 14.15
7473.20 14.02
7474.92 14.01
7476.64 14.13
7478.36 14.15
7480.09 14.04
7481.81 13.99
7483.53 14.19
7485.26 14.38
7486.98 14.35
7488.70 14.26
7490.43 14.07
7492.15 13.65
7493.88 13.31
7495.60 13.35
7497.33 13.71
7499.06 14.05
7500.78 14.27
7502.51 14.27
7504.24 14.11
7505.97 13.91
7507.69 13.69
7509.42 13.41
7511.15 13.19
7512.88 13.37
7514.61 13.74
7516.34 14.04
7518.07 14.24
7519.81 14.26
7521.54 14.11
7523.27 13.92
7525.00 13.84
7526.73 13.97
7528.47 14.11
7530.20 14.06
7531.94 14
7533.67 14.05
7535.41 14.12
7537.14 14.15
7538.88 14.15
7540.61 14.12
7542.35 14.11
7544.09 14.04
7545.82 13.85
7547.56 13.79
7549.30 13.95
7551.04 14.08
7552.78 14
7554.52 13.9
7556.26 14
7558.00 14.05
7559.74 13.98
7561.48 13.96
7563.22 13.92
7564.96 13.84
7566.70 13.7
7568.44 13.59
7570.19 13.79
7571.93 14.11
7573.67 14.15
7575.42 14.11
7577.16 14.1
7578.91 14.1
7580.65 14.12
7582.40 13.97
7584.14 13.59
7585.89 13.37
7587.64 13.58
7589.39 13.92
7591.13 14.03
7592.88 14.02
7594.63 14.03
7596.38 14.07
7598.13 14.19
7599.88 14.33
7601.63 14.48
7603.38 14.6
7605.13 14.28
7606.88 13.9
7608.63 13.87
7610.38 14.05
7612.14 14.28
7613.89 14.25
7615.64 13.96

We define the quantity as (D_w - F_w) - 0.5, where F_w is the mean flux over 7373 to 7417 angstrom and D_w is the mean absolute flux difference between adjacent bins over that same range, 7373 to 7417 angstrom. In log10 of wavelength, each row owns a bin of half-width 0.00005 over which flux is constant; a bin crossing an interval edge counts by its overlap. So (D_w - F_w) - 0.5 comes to -14.2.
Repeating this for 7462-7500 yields -14.3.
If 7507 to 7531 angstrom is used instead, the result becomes -14.2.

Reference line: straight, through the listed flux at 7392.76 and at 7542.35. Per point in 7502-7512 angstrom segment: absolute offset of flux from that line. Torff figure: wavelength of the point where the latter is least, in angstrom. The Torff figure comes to 7504.24 angstrom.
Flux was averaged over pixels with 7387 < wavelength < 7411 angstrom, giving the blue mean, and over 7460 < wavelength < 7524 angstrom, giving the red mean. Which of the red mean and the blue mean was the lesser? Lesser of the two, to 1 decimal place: 13.9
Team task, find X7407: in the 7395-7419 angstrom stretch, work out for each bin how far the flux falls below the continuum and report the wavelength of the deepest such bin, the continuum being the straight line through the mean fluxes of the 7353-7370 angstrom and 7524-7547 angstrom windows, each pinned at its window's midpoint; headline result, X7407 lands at 7416.63 angstrom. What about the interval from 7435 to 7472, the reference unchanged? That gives 7445.72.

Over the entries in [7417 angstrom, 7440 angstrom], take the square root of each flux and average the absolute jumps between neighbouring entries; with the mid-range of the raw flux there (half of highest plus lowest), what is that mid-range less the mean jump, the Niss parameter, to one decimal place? 13.9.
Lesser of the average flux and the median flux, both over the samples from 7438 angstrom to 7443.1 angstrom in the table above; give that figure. 14.01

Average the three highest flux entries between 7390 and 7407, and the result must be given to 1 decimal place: 14.3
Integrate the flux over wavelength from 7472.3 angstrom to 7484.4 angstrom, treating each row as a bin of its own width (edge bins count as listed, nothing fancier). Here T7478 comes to 170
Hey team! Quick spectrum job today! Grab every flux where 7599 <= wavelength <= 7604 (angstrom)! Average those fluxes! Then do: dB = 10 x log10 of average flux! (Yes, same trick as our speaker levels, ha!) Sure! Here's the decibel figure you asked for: 11.6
